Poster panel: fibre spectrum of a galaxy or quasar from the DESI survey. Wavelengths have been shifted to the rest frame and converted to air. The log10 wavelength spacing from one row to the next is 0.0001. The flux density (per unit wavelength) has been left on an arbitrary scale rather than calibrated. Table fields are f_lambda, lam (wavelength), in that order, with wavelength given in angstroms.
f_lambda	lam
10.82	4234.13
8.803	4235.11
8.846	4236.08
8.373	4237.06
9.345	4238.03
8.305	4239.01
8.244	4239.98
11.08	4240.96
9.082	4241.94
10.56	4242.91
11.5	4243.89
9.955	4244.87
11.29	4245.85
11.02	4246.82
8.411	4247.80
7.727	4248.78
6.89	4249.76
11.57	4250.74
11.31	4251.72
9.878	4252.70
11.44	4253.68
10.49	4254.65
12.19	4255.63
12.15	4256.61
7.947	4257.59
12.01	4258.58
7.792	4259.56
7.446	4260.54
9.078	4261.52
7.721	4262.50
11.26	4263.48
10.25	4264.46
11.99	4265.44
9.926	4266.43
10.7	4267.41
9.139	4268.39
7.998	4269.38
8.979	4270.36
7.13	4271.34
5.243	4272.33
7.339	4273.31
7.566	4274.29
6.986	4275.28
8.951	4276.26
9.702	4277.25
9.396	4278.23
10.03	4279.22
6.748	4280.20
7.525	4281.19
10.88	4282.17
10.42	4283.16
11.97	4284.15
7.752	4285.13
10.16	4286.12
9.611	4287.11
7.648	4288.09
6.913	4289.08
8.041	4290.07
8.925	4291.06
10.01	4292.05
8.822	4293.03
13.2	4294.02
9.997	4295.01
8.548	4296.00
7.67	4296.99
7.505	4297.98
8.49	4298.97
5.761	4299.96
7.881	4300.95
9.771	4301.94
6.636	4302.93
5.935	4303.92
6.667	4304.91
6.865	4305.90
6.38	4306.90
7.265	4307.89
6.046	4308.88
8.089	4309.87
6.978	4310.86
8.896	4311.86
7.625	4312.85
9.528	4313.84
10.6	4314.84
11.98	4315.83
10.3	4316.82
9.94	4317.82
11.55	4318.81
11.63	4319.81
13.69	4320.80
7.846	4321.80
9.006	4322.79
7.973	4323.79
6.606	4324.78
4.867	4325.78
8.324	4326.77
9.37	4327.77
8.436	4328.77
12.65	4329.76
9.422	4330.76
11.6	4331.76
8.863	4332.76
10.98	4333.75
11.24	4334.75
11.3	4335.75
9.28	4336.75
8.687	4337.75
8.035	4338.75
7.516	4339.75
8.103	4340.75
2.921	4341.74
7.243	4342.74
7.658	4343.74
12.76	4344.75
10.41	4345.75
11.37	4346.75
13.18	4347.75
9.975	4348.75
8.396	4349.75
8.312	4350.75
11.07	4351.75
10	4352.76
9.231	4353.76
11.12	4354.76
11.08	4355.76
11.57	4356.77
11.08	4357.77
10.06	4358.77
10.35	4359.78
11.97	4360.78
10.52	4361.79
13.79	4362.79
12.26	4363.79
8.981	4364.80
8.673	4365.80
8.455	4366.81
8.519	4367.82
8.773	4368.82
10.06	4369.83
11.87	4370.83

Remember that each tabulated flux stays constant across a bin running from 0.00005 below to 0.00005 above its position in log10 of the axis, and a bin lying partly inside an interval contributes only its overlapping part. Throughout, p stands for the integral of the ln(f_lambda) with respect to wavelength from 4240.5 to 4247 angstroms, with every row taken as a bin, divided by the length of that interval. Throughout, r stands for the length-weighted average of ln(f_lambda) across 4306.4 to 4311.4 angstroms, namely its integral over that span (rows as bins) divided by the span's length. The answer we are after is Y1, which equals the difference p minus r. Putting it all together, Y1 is 0.43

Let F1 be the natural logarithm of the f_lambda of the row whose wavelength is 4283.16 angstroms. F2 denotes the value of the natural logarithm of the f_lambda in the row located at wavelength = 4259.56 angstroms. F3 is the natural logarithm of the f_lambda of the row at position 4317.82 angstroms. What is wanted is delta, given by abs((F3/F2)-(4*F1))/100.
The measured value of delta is 0.083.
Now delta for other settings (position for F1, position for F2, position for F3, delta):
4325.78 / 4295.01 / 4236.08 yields 0.054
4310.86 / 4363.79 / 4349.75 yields 0.069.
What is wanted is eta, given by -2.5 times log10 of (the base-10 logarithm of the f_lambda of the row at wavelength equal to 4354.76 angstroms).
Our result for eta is -0.05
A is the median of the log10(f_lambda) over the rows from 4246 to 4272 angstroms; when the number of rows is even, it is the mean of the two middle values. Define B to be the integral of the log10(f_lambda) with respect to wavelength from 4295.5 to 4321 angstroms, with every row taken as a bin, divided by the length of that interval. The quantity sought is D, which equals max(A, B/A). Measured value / 1.00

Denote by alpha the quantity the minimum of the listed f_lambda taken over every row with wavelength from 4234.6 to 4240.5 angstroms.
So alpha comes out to 8.244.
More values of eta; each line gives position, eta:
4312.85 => 0.14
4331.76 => -0.07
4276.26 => 0.05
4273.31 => 0.16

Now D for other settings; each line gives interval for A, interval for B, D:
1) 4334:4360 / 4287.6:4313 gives 1.00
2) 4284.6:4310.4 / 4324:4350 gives 1.06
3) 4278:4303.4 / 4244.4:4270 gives 1.05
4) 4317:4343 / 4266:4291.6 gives 0.98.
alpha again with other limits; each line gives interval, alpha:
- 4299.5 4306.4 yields 5.761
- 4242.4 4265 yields 6.89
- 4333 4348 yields 2.921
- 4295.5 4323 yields 5.761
